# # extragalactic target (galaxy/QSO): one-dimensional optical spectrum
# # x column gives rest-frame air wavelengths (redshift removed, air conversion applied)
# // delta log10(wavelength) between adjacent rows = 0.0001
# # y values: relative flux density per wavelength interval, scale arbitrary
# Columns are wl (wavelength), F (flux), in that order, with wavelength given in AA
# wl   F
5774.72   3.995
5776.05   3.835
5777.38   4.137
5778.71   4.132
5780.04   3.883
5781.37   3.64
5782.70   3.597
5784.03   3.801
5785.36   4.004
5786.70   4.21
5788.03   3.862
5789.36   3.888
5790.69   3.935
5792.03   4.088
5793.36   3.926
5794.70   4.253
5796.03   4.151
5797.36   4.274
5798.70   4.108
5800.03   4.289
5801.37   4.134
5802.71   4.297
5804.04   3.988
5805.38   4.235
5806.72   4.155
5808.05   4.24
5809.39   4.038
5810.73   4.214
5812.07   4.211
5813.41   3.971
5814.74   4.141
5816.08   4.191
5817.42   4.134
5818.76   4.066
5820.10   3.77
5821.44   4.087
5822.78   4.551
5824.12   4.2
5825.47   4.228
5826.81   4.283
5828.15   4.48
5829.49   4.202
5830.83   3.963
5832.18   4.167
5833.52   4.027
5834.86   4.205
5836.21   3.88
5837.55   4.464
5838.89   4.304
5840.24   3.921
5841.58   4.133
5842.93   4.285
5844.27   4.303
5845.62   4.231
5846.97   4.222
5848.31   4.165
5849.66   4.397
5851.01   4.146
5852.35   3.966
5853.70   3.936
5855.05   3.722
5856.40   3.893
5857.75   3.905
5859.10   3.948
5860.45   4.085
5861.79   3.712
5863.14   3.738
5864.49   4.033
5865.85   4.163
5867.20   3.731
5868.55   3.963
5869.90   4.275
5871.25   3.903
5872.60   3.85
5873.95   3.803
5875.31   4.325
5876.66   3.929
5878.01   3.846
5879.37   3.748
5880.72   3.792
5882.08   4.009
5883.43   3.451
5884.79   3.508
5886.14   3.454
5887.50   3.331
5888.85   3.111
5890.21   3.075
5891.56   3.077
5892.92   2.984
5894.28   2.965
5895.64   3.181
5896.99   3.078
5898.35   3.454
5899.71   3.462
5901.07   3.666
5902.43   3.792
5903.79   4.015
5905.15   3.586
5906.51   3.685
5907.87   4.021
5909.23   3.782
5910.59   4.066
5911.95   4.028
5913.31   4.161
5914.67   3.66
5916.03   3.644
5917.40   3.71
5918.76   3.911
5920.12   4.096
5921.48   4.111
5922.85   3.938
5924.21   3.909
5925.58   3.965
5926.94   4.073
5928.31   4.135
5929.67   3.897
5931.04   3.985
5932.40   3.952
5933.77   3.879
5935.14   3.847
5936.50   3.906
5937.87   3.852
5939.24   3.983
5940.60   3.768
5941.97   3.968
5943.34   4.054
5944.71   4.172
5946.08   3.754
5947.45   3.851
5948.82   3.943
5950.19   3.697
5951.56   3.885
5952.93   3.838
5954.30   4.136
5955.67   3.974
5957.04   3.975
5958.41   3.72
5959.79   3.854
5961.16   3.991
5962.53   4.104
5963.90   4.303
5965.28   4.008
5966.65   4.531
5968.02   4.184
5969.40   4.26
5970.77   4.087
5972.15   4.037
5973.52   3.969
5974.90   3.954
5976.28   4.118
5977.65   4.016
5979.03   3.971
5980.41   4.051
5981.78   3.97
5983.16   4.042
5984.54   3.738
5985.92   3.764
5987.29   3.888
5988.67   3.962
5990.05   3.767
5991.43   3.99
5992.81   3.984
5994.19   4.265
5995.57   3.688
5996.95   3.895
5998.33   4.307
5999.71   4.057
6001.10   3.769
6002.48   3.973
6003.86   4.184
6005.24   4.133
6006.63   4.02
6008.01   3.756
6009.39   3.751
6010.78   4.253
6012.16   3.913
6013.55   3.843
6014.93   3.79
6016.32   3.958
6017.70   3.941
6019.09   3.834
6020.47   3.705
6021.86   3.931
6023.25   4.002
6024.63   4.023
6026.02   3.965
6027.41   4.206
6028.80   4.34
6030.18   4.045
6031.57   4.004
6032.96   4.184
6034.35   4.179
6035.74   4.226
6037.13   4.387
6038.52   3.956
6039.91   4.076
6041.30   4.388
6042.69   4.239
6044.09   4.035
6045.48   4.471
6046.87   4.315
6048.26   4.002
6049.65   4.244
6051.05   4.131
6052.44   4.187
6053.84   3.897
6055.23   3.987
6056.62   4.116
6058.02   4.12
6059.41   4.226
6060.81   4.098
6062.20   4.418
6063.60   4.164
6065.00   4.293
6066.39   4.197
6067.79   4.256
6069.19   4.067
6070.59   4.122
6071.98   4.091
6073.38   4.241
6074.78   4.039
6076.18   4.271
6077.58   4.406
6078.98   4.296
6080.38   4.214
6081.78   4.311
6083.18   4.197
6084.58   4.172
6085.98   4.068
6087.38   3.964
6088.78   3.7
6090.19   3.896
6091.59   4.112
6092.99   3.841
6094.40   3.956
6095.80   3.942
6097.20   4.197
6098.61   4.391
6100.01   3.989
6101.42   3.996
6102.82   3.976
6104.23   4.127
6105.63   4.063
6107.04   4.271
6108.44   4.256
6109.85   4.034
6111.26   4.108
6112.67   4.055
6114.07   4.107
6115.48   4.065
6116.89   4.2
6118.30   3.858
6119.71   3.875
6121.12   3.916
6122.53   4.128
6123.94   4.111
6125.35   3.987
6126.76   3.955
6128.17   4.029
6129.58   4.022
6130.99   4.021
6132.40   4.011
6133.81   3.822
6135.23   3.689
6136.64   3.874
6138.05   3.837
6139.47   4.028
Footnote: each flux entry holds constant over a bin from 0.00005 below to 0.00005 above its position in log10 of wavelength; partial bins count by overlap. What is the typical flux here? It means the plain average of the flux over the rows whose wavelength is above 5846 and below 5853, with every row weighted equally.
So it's 4.18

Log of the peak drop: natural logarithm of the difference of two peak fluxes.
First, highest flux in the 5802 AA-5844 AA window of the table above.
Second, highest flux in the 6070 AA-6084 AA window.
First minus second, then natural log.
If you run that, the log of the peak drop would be -1.9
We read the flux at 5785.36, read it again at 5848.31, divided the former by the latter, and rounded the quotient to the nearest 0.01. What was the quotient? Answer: 0.96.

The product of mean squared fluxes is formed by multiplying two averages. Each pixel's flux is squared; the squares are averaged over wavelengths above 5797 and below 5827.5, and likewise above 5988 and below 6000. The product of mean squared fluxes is 277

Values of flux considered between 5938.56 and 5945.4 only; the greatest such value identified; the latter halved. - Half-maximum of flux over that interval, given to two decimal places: 2.09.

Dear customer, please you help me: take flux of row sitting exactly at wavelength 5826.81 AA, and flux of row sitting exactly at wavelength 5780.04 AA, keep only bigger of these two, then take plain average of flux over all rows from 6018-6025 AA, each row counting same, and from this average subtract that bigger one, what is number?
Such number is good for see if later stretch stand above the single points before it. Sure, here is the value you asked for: -0.4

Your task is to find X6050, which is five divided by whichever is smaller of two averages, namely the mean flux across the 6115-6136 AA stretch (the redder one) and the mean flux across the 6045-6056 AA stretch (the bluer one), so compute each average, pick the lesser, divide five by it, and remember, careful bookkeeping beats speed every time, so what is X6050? 1.257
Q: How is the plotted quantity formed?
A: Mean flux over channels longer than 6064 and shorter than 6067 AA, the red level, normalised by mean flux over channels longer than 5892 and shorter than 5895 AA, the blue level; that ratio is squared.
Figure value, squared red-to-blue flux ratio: 2.0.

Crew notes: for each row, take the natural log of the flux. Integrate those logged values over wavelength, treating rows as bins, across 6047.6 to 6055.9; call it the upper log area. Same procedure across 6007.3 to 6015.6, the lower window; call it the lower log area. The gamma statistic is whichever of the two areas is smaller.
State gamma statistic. 11.3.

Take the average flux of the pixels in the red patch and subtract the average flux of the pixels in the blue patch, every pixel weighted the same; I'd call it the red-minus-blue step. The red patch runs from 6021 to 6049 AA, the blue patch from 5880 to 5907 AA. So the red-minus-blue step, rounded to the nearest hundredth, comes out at 0.71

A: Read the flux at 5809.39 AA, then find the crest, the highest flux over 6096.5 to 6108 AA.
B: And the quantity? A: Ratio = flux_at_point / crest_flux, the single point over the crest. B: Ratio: 0.92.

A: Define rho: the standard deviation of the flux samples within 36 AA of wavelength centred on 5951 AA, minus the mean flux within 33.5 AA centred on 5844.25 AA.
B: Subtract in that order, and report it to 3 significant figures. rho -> -3.93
